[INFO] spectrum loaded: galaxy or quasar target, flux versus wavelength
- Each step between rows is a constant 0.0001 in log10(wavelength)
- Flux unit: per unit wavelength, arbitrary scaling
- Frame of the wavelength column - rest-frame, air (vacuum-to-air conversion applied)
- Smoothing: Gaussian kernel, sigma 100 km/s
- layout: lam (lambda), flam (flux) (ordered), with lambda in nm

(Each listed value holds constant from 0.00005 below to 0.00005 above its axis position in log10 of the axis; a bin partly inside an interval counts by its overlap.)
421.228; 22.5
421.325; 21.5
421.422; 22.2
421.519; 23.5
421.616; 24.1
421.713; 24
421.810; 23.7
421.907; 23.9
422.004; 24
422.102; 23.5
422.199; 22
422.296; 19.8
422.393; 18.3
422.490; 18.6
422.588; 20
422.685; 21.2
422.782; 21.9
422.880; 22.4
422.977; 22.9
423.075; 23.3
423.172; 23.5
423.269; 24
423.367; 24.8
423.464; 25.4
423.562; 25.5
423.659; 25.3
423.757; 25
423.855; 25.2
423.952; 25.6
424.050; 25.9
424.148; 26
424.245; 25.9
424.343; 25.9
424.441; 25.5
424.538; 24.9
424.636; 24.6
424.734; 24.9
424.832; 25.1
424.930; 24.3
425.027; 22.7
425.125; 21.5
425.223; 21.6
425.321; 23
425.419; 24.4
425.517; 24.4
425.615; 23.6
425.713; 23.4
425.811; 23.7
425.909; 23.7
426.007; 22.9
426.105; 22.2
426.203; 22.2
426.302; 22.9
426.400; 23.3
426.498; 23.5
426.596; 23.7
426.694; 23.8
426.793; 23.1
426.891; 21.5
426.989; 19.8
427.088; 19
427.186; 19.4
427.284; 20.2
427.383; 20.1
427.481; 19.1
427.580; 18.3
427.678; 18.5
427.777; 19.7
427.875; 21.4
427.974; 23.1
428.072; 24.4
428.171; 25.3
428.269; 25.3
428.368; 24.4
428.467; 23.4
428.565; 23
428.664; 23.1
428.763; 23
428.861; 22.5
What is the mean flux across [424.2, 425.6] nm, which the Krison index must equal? 24.2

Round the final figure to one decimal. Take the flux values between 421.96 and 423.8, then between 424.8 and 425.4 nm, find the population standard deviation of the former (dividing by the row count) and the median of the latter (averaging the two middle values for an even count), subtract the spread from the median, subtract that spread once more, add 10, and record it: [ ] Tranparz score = 28.4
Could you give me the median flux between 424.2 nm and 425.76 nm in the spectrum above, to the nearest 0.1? 24.4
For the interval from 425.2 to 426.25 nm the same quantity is 23.4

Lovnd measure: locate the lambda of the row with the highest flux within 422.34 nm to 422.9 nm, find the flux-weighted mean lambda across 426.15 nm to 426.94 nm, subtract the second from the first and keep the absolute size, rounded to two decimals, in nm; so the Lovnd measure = 3.67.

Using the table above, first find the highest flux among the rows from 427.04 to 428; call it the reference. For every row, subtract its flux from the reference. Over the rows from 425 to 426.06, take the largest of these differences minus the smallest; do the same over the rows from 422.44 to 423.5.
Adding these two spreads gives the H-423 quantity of 9.7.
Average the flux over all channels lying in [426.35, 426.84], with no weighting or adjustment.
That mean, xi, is 23.5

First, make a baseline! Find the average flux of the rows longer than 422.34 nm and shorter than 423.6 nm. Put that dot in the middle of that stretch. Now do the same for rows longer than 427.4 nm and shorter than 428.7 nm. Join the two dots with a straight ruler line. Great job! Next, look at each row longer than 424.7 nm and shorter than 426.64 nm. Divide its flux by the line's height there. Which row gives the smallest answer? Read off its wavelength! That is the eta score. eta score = 425.125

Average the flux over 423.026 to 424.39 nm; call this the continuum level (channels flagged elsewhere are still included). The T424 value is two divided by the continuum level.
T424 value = 0.080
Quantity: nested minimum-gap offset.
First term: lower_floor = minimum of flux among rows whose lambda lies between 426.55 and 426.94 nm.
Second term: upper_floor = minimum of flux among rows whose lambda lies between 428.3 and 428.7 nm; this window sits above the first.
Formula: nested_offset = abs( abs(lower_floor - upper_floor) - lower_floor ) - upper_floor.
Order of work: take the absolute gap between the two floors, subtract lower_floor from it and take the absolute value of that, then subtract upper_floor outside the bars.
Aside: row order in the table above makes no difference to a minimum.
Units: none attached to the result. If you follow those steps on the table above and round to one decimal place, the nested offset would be -3.0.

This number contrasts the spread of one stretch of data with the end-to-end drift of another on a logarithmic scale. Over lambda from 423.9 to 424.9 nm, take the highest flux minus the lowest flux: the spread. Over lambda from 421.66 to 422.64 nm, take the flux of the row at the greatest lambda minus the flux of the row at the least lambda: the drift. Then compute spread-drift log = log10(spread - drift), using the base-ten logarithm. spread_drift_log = 0.7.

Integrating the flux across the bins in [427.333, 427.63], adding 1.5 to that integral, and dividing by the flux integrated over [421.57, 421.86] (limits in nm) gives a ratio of 1.03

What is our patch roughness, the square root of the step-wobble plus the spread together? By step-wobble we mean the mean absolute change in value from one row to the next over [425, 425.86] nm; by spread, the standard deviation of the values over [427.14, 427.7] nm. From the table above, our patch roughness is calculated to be 1.2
